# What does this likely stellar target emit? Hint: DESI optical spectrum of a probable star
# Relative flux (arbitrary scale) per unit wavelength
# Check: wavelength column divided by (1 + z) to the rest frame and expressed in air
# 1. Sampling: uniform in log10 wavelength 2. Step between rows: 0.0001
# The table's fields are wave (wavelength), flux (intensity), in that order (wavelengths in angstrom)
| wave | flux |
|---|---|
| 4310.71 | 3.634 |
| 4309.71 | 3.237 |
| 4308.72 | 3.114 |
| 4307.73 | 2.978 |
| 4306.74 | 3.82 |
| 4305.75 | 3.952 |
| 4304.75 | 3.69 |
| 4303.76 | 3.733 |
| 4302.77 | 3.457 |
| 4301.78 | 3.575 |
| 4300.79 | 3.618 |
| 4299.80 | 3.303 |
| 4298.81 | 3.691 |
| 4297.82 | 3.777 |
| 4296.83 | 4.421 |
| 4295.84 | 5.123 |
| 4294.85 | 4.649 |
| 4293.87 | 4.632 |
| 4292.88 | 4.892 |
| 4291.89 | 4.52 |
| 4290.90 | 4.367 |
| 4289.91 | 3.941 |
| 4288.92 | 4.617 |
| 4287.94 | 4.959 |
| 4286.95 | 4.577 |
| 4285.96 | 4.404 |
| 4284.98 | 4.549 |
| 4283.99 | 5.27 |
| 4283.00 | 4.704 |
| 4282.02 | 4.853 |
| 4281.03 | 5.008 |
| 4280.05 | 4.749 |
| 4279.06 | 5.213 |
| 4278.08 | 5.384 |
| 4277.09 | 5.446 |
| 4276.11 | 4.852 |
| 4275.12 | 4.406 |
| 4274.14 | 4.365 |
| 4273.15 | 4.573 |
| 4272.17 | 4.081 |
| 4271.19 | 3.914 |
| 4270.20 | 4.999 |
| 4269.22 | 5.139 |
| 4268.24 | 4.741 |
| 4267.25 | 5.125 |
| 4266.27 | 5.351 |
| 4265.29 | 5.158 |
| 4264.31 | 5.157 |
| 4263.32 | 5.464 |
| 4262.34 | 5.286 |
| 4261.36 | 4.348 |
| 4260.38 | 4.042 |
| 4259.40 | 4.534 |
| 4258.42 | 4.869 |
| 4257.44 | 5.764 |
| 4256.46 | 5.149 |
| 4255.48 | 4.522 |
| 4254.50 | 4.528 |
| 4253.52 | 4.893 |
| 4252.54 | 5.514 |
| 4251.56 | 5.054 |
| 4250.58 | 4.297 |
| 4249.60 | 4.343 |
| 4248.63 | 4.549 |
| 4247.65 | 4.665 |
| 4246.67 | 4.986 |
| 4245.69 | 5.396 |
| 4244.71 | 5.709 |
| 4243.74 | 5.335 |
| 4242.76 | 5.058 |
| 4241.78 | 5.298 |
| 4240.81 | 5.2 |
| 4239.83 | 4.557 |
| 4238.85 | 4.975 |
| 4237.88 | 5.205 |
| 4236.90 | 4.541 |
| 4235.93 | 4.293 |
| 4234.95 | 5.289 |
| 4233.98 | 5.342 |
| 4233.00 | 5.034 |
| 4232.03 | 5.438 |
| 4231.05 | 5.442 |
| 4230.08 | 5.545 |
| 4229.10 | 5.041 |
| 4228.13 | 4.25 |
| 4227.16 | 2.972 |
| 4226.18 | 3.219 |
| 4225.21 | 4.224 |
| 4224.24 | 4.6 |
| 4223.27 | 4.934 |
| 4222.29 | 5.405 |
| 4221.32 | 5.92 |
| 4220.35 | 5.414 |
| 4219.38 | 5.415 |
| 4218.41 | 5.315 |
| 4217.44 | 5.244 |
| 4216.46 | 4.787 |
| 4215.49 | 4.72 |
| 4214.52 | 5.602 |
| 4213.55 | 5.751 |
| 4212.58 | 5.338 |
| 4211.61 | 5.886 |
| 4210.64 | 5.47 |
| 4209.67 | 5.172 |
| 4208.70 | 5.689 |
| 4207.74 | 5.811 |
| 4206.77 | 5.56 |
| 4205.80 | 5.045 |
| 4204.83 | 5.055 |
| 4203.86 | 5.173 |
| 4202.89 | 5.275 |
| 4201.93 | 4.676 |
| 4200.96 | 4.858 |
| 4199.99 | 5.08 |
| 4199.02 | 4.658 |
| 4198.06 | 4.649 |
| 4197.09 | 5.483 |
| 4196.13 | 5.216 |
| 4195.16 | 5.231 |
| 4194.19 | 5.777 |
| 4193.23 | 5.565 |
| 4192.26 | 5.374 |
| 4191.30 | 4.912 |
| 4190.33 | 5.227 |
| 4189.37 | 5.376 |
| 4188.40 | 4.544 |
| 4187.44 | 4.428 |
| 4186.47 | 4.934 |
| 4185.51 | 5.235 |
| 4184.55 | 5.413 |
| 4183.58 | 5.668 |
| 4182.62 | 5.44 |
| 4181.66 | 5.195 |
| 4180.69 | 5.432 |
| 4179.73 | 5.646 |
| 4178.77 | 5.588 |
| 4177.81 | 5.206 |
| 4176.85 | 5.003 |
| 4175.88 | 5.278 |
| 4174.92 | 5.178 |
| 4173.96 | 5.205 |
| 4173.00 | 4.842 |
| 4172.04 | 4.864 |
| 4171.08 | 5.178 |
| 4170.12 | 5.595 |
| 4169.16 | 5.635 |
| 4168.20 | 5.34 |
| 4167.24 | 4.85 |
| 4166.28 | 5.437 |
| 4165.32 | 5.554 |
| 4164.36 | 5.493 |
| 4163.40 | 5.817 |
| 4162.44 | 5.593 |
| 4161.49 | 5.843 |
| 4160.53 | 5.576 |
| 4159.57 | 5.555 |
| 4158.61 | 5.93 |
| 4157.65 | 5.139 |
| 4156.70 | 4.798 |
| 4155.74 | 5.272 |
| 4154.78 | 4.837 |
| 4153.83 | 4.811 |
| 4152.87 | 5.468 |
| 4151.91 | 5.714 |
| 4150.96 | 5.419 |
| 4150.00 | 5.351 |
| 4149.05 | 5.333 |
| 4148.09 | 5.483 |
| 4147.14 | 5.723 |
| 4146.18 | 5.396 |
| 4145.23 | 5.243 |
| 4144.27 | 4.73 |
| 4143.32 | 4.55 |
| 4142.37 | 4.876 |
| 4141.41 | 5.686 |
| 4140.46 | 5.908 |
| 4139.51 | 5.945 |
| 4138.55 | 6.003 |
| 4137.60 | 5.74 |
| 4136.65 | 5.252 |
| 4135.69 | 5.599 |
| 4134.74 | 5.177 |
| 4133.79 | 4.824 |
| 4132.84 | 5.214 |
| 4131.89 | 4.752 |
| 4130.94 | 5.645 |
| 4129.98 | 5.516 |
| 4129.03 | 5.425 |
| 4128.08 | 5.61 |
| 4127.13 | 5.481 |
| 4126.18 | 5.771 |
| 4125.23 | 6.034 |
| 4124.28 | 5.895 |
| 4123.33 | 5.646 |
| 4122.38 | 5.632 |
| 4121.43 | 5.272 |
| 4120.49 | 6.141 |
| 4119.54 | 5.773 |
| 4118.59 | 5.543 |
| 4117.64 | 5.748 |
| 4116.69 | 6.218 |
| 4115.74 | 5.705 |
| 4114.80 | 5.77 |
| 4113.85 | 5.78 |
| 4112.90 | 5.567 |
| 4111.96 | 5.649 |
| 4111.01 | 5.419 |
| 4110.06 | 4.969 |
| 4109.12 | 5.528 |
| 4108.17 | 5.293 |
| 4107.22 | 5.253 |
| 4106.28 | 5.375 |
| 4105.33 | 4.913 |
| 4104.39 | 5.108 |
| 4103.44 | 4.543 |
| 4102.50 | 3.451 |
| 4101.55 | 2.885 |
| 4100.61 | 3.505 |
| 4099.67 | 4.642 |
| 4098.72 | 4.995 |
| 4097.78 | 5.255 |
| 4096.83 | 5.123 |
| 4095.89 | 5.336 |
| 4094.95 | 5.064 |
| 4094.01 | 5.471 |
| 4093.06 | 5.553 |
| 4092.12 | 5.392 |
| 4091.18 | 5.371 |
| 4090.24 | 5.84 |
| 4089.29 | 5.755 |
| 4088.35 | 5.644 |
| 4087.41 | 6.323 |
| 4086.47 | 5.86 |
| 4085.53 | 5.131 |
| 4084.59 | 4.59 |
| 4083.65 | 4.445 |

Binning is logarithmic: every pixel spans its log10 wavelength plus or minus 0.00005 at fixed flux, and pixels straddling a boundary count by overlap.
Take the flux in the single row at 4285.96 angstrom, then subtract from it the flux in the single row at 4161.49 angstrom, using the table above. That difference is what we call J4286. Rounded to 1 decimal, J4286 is -1.4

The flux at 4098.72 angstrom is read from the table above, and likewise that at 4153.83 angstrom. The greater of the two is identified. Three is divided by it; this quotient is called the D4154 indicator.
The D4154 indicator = 0.601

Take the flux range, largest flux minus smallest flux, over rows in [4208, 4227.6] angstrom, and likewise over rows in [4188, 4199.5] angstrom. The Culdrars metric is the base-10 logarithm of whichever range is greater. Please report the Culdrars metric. 0.47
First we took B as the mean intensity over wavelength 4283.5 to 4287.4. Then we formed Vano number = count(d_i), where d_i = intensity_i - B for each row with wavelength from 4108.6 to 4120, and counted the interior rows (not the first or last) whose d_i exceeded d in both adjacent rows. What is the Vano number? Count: 3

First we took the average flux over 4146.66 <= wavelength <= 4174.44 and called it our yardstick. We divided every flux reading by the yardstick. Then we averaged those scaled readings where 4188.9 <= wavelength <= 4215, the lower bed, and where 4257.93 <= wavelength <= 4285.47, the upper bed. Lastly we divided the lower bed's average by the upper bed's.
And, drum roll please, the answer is 1.09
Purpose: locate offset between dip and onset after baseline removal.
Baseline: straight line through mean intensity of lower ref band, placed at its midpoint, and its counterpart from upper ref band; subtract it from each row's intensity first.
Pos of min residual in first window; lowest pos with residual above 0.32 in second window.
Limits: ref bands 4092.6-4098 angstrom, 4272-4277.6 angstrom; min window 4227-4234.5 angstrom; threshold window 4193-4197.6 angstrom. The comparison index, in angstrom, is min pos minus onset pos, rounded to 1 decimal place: 33.9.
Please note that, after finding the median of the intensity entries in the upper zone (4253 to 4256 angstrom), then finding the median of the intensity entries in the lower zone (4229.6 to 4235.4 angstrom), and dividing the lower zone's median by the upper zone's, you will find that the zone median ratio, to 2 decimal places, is 1.19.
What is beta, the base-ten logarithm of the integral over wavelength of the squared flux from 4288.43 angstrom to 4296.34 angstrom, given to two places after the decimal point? 2.22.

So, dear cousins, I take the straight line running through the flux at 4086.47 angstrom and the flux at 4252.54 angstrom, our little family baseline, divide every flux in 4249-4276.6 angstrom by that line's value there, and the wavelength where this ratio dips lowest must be 4271.19 angstrom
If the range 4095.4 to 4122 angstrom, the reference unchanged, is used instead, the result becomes 4101.55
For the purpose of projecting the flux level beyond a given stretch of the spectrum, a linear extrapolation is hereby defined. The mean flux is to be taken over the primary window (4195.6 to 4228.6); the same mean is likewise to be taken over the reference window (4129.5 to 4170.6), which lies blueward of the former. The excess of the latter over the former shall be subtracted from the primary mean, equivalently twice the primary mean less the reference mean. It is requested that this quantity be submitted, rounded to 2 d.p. 4.72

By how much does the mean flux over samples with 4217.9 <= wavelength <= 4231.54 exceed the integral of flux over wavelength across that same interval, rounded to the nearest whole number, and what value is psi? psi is -61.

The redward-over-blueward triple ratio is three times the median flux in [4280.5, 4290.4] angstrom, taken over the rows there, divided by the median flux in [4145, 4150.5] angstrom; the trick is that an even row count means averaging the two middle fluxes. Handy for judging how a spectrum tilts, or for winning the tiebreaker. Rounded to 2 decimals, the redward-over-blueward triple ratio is 2.60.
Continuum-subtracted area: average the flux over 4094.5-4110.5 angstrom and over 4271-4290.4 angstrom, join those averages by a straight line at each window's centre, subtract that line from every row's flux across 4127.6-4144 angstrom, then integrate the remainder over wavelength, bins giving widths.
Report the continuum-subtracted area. 10.2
